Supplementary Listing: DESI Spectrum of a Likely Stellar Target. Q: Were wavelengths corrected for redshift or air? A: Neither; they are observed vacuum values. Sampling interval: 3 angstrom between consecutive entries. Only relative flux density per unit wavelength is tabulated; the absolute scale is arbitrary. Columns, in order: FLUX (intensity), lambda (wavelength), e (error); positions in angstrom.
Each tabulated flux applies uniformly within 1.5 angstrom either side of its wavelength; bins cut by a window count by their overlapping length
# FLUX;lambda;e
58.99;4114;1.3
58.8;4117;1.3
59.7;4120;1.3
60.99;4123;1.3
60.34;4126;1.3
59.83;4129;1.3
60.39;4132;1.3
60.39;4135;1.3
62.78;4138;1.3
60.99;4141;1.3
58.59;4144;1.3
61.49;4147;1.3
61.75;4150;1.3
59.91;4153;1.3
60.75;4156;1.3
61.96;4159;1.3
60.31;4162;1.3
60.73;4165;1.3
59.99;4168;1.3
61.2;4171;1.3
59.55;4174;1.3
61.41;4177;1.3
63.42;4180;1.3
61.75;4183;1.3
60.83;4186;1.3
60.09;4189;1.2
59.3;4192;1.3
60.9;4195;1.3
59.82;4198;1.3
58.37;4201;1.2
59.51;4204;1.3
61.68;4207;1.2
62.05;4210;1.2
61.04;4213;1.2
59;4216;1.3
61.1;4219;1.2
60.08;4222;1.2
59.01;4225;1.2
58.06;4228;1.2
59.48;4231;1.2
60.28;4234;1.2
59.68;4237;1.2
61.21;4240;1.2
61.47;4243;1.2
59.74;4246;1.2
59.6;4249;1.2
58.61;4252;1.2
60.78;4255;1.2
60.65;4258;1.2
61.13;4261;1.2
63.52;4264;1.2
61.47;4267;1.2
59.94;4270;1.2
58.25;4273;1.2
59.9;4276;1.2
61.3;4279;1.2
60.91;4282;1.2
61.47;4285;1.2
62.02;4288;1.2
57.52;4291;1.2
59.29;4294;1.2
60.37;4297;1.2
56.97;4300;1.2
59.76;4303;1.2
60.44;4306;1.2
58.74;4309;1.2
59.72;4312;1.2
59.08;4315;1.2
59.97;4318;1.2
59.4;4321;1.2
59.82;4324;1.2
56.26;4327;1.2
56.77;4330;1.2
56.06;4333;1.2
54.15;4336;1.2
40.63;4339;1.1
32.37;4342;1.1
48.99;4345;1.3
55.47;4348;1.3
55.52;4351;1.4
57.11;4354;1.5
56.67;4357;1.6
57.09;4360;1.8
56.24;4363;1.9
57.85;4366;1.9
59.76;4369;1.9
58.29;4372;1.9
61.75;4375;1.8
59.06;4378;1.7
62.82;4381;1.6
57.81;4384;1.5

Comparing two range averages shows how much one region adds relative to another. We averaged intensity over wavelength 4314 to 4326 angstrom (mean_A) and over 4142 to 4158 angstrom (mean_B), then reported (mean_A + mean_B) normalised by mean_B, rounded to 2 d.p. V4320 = 1.98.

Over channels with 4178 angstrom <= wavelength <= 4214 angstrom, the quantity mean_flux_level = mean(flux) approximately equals 60.7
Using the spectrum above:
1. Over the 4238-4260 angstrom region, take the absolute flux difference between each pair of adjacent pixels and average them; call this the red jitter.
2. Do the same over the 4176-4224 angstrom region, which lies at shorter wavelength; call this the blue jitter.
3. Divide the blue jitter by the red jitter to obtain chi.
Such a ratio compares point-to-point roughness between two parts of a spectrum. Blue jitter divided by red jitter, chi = 1.48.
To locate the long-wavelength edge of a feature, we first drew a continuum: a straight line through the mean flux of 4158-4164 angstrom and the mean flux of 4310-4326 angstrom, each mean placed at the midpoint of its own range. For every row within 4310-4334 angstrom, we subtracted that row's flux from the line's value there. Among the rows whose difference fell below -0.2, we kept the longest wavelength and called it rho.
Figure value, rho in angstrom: 4324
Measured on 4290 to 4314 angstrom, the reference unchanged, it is 4306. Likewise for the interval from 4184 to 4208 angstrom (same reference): 4207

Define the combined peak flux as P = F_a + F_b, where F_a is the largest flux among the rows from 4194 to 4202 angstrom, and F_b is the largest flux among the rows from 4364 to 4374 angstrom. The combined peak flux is 121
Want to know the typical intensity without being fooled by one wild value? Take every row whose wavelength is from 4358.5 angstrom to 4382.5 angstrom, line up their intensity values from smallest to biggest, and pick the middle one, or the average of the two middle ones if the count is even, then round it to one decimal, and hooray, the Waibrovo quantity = 58.7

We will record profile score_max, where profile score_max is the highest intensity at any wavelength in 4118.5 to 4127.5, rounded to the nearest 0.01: 60.99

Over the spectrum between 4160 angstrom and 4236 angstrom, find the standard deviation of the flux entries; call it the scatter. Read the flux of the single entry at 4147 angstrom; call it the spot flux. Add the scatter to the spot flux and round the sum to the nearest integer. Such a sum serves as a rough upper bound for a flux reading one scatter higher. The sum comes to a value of 63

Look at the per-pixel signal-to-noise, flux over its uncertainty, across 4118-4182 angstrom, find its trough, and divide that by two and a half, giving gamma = 18.0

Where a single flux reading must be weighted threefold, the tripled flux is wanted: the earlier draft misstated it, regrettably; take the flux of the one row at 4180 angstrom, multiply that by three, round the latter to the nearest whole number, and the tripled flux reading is 190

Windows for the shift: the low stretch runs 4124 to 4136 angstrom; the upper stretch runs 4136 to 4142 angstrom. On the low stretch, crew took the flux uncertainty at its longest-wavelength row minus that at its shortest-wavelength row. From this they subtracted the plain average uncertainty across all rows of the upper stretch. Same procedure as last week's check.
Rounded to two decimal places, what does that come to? -1.30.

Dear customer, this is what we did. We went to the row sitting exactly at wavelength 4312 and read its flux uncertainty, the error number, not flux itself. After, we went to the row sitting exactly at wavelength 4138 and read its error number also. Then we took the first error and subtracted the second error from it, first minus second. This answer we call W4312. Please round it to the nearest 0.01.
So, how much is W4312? -0.10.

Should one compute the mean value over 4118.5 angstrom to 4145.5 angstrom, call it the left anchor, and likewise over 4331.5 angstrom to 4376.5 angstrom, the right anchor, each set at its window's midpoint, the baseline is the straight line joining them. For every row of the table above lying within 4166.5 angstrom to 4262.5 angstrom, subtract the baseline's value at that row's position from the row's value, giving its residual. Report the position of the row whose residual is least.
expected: 4201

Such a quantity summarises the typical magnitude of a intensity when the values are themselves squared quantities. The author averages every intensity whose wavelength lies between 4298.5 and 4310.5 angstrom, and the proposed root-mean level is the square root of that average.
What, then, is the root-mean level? 7.68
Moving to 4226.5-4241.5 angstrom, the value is 7.73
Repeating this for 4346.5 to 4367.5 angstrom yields 7.52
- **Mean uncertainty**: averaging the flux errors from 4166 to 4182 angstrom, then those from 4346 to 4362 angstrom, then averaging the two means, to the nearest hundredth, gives 1.41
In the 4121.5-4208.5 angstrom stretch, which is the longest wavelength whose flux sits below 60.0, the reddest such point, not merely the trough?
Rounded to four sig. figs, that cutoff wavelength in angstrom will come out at 4204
